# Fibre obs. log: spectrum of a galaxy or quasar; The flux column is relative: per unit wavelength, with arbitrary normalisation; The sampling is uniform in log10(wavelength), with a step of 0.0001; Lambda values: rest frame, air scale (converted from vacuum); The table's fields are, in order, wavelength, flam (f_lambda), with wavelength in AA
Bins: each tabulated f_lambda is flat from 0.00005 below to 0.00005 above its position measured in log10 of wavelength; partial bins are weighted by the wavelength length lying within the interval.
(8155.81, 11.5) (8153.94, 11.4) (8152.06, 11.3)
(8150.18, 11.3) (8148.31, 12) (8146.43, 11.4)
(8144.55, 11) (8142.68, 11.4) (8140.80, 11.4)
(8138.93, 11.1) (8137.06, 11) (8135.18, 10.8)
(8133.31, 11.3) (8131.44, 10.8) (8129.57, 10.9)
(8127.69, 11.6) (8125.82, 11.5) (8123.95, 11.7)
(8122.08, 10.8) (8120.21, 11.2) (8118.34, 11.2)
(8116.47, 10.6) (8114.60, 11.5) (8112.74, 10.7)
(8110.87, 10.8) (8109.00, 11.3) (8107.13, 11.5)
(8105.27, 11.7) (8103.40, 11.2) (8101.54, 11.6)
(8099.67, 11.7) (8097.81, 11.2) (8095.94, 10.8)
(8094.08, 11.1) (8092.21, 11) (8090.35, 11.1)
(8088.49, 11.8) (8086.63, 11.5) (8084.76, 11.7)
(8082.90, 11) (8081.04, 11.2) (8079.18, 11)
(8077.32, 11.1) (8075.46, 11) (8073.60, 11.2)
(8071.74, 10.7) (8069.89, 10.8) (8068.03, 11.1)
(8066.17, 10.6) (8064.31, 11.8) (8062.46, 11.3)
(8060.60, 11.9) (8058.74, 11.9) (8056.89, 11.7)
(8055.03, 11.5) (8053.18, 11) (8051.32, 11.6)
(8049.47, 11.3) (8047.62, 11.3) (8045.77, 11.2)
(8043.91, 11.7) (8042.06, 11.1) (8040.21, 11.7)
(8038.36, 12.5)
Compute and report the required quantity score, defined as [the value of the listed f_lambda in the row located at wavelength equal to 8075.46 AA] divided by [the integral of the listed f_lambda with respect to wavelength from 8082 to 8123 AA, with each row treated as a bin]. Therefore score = 0.0239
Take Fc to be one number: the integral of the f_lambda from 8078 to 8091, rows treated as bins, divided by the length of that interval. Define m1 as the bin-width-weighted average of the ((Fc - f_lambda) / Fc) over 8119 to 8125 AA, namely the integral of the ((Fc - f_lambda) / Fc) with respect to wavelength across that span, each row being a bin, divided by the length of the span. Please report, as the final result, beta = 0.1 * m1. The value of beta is 0.0008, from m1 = 0.008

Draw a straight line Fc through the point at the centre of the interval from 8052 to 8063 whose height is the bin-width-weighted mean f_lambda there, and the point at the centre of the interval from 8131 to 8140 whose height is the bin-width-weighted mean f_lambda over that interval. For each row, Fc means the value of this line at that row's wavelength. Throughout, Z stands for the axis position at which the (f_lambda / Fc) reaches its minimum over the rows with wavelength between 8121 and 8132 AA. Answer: 8122.08 AA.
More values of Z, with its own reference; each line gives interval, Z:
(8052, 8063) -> 8053.18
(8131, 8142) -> 8131.44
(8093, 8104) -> 8095.94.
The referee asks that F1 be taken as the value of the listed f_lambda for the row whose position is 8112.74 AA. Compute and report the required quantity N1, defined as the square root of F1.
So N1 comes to 3.27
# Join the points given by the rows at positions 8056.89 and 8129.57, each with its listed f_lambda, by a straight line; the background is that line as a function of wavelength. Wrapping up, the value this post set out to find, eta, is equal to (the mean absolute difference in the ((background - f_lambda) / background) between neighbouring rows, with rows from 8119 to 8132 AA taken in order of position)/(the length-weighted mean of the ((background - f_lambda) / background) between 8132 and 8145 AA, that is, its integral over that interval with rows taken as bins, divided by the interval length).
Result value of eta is -1.1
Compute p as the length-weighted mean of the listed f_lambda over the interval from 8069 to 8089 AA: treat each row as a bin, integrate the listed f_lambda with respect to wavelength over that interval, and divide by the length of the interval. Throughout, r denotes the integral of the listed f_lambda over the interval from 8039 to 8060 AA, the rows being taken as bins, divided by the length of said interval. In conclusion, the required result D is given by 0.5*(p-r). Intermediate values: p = 11.2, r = 11.5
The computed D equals -0.15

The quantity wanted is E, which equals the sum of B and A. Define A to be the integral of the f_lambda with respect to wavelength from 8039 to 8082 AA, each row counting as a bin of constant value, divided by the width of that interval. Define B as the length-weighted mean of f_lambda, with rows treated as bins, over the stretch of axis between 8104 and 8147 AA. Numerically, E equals 22.5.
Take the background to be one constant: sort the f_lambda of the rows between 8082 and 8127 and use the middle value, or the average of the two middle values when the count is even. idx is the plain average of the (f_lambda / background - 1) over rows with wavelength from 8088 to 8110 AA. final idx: 0.012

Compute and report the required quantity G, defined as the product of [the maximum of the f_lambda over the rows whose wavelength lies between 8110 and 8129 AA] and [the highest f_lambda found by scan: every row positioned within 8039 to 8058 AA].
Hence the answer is 137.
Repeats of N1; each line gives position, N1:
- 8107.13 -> 3.39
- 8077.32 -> 3.33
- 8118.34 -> 3.35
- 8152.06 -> 3.36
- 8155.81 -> 3.39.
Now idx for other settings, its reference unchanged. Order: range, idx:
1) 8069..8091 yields -0.002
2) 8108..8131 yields -0.004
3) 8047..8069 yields 0.019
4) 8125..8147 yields -0.001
